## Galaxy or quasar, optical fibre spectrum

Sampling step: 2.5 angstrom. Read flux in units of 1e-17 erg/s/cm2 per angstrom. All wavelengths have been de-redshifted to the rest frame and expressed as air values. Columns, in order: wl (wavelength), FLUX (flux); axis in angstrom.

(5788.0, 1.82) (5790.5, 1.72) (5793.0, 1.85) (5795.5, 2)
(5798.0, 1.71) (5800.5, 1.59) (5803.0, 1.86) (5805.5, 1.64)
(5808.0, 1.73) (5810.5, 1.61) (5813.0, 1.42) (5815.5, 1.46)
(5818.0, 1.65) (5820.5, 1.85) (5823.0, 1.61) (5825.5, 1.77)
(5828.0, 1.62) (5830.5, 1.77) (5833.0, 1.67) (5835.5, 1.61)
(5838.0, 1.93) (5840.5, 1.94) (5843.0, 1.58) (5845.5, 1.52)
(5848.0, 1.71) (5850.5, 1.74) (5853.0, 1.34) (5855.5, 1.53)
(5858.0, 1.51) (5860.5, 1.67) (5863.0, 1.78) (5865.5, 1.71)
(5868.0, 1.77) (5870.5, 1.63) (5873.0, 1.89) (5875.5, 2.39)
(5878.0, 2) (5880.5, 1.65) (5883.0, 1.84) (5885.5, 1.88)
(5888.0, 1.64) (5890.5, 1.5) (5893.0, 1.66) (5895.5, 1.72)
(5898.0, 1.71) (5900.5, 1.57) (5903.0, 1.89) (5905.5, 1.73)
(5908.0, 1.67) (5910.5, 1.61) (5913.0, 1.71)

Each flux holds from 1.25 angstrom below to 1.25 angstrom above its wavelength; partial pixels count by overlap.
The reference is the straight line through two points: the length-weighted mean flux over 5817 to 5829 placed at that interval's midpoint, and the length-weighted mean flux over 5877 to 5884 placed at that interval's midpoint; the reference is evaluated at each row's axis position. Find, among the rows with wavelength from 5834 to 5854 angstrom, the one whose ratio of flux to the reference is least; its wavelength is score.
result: 5853.0 angstrom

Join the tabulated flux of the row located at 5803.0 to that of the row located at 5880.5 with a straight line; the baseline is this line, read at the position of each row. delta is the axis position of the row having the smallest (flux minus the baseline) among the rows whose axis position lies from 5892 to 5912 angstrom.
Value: 5900.5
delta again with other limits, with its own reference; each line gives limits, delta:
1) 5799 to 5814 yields 5813.0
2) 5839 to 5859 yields 5853.0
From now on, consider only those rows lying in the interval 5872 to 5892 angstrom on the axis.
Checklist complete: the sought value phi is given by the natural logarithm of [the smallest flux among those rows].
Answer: 0.41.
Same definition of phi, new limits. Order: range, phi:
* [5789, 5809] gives 0.46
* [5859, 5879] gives 0.49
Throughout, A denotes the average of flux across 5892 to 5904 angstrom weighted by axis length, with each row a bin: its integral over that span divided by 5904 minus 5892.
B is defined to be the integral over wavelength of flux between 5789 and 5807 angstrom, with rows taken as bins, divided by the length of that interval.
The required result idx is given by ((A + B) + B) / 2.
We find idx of 2.62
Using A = 1.71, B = 1.77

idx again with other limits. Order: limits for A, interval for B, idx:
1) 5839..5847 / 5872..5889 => 2.75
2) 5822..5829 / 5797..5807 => 2.54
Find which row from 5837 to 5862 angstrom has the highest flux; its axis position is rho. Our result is 5840.5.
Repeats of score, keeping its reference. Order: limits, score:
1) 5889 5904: 5890.5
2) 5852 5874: 5853.0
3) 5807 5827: 5813.0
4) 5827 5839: 5835.5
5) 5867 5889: 5888.0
